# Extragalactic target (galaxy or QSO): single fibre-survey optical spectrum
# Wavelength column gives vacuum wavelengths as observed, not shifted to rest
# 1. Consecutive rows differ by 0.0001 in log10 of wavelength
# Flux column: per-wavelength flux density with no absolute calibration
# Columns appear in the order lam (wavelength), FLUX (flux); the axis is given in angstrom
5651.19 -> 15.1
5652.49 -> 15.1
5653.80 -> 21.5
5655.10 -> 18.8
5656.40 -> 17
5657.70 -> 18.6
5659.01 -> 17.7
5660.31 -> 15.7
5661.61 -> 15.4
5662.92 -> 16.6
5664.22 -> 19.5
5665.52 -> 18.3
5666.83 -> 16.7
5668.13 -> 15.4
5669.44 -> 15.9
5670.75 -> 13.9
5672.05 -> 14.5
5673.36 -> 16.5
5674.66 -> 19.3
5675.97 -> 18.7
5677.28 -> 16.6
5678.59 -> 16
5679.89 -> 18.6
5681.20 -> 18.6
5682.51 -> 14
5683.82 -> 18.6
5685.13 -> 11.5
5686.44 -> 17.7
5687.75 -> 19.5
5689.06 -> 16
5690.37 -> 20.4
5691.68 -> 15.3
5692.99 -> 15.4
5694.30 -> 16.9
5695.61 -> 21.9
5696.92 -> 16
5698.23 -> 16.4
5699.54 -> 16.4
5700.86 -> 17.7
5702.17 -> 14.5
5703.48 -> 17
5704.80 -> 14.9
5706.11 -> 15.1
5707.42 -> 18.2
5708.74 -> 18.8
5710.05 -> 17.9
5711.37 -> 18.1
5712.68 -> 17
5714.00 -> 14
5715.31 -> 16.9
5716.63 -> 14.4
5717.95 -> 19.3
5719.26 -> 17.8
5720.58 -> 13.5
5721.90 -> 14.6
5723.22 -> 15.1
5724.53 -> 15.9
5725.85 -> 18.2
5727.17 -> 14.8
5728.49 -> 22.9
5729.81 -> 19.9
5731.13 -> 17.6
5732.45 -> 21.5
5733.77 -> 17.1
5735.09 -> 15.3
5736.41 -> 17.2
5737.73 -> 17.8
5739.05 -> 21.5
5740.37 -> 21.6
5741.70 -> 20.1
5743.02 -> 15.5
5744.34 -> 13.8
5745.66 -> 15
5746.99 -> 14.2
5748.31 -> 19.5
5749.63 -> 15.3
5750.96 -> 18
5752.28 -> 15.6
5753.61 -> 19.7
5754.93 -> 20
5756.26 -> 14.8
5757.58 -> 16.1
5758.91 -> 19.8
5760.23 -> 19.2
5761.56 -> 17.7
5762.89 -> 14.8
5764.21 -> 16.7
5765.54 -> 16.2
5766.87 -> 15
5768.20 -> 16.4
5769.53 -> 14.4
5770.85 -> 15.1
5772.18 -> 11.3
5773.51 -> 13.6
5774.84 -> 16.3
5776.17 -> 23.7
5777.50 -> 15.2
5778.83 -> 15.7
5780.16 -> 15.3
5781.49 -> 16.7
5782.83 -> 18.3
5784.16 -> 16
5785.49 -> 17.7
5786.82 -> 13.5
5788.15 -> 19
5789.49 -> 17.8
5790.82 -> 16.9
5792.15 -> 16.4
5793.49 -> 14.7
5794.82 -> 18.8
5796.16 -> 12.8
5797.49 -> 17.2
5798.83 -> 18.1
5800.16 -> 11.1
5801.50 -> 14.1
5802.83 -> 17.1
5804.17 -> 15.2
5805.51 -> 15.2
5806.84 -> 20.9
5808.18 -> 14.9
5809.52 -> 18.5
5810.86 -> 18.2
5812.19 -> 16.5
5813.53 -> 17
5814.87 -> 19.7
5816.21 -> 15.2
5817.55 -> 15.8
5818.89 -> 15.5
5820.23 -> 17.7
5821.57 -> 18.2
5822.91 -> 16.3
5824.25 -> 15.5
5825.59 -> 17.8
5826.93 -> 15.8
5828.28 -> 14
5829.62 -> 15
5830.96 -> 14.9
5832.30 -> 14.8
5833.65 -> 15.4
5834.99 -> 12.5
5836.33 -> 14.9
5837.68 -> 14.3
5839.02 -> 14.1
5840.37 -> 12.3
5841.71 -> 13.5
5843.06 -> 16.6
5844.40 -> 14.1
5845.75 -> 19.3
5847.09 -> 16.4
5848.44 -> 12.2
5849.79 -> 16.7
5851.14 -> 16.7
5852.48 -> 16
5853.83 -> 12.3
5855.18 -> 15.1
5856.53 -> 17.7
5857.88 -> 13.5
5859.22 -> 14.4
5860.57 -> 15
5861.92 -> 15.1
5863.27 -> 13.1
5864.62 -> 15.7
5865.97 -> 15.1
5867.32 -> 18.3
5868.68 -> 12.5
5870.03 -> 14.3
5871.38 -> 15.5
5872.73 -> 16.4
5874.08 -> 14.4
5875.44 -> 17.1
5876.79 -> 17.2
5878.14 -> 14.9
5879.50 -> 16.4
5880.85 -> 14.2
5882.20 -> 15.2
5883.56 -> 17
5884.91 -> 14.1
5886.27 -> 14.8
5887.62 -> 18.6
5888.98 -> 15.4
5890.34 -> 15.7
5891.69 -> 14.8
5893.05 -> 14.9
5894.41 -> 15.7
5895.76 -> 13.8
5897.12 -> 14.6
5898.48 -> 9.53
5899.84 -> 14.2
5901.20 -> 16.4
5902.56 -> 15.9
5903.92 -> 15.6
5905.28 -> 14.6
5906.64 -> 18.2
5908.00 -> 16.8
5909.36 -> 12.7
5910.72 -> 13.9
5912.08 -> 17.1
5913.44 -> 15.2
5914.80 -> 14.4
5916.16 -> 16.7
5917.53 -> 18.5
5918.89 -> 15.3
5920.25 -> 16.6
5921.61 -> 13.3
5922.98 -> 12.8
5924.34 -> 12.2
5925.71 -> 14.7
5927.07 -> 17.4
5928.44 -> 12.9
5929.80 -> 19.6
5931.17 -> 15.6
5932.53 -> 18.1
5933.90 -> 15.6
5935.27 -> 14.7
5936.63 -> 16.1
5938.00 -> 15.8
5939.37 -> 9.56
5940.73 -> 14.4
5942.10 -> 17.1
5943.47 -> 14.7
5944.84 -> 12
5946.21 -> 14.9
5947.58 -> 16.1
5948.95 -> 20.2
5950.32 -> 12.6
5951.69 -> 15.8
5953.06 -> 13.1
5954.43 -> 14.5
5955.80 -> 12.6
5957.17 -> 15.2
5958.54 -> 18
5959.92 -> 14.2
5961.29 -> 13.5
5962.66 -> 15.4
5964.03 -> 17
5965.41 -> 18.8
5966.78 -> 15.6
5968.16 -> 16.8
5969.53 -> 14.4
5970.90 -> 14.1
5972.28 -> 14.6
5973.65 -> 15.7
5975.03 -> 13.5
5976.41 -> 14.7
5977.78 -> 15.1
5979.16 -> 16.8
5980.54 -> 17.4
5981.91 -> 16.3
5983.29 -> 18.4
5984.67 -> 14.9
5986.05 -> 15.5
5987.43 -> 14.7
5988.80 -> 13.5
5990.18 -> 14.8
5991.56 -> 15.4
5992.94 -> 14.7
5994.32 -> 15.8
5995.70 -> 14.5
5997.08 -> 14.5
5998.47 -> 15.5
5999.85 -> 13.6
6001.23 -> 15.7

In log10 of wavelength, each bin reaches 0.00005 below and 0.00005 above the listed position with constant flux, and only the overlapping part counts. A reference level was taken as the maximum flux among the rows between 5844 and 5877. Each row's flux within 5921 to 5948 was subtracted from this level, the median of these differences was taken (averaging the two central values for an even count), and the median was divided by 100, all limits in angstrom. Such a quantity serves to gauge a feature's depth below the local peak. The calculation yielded 0.045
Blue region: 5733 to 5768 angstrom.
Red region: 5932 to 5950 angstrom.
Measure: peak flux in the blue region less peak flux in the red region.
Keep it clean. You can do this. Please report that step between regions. 1.4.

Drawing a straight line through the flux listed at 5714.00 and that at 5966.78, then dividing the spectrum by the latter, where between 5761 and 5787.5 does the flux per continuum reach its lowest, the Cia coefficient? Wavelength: 5772.18 angstrom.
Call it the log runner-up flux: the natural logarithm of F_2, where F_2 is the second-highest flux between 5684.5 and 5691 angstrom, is 2.97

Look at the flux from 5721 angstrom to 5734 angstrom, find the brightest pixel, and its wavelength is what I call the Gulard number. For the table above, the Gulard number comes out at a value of 5728.49 angstrom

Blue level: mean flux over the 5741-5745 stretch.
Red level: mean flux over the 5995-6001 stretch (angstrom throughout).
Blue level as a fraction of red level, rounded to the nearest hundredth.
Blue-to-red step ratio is 1.13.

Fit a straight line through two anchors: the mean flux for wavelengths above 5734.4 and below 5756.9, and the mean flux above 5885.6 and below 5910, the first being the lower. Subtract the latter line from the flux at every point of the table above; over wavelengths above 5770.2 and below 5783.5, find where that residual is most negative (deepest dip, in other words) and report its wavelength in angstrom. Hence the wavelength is 5772.18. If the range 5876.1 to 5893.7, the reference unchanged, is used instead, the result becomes 5884.91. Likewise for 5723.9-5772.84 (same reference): 5772.18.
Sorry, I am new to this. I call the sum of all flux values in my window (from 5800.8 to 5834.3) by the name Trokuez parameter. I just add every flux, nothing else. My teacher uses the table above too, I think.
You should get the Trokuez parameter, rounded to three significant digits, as 409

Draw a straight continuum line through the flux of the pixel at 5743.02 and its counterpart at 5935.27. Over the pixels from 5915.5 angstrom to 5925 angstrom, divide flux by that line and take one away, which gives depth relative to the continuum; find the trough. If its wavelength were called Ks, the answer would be 5924.34 angstrom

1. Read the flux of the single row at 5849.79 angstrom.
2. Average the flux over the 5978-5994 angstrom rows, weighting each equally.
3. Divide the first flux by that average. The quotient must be 1.07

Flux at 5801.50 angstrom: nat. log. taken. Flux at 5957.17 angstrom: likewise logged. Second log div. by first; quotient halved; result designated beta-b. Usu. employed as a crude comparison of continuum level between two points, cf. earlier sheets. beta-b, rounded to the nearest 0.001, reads 0.514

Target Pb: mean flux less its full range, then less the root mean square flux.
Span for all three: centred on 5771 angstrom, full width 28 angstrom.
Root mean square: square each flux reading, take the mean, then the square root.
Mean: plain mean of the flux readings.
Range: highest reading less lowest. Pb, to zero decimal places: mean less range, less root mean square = -13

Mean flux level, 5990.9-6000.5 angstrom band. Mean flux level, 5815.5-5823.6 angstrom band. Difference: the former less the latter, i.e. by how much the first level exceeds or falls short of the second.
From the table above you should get -1.6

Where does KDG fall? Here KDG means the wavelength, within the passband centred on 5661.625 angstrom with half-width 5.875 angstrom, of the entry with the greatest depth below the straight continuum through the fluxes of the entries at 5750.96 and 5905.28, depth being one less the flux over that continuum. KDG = 5661.61 angstrom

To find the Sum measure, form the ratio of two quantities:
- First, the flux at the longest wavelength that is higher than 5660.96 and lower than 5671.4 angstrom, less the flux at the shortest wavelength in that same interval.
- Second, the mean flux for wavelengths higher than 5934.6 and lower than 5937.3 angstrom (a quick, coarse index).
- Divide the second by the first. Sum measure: -10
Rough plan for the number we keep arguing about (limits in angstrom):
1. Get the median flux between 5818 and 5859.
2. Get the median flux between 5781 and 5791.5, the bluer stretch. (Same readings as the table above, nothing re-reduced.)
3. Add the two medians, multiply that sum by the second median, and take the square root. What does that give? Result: 23.7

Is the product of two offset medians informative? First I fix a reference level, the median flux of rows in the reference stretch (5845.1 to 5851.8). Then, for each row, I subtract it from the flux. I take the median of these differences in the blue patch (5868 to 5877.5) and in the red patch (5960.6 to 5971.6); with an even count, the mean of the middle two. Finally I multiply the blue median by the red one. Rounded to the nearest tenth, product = 1.4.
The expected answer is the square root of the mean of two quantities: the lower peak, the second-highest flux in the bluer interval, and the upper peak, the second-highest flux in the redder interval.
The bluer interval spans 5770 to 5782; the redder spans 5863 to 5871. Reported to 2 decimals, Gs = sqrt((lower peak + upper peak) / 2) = 4.02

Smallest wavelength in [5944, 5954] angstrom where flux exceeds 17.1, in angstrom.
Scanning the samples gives 5948.95 angstrom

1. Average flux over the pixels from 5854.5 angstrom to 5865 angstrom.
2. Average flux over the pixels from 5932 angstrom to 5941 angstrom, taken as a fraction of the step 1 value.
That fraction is 1.00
